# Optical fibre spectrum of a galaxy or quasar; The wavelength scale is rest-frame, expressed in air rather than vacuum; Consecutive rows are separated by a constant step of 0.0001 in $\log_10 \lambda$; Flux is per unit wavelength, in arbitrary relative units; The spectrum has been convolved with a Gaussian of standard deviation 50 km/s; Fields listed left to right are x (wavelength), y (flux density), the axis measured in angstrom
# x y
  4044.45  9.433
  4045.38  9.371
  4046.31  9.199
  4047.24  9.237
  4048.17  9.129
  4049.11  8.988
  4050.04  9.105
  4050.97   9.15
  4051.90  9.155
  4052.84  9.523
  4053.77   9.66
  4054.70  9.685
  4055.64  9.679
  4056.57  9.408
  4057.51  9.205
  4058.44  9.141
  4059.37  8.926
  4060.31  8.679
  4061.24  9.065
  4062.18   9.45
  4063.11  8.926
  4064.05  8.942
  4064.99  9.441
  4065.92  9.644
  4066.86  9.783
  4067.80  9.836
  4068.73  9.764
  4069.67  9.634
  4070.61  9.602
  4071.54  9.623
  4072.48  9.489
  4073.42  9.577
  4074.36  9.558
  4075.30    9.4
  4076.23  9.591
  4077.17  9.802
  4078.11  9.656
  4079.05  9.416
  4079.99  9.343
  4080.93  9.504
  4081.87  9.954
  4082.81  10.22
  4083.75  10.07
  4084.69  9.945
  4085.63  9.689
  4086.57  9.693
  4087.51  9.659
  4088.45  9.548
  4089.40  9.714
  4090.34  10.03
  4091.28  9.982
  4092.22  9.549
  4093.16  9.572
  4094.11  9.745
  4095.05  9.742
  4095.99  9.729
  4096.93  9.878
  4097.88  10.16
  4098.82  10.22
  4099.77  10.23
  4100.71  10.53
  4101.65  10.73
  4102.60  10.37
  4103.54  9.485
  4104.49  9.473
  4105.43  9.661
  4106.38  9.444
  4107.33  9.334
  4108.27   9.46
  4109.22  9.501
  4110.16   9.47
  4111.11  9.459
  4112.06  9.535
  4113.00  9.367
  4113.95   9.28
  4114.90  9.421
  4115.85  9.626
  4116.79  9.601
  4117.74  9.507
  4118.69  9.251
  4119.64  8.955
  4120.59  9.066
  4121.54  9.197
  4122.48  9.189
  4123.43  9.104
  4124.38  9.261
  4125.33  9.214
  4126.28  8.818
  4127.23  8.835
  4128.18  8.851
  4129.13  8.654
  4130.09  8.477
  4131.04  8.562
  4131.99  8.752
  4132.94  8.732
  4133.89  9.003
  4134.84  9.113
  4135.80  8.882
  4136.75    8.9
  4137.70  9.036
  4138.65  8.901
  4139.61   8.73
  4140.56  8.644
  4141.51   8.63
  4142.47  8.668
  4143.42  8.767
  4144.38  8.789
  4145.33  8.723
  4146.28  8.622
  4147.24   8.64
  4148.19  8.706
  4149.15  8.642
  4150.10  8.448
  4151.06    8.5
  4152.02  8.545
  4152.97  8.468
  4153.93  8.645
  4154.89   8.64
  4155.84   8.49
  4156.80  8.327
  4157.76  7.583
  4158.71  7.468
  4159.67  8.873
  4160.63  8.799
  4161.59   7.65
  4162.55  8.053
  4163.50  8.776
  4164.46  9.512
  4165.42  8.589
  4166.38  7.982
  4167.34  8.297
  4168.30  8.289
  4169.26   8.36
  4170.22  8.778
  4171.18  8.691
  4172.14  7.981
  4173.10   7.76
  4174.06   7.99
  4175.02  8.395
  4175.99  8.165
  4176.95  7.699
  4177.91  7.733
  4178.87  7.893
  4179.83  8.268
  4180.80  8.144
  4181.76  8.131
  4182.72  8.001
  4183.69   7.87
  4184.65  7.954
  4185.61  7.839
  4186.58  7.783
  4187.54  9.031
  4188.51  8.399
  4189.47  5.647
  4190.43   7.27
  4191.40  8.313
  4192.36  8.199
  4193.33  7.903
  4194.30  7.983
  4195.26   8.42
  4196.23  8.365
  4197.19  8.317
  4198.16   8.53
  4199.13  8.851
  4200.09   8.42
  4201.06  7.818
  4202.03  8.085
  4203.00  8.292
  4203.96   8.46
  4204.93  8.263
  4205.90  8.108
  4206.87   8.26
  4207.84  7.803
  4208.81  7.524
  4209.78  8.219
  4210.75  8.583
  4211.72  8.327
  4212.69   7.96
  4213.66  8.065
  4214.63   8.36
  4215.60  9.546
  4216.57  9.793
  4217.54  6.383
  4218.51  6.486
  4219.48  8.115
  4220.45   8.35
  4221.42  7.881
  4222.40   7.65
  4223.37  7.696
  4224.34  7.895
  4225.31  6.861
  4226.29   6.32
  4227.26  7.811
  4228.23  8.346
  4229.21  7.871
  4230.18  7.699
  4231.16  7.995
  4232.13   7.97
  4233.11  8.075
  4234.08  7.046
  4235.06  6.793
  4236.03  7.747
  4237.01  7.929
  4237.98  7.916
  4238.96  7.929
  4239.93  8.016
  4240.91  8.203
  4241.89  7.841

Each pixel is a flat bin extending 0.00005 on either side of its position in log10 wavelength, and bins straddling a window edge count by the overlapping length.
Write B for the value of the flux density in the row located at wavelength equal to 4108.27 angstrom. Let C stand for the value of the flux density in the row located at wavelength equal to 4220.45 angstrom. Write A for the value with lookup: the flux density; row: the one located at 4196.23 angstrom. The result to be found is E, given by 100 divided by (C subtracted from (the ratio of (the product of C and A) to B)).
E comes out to -103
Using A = 8.365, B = 9.46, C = 8.35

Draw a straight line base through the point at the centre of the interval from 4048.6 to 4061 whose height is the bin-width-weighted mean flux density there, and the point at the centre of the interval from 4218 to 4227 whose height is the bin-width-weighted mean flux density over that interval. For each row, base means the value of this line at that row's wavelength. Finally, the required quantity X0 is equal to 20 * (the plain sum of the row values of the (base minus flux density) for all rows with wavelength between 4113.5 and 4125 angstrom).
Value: -172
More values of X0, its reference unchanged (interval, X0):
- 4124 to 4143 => -165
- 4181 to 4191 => 14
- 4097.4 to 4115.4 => -394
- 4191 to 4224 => -352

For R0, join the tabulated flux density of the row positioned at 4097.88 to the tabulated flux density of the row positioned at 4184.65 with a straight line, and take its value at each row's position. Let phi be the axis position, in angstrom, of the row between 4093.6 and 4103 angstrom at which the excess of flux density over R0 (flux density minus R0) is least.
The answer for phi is 4094.11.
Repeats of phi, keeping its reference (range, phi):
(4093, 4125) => 4093.16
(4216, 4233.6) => 4217.54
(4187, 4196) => 4189.47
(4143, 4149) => 4146.28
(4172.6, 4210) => 4189.47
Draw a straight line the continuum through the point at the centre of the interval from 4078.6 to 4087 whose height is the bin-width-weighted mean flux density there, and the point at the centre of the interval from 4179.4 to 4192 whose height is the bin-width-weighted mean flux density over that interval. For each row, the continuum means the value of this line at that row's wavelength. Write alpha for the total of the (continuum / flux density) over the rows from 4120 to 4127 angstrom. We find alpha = 7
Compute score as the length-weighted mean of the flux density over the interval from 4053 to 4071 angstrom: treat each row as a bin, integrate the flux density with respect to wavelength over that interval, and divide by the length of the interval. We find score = 9.4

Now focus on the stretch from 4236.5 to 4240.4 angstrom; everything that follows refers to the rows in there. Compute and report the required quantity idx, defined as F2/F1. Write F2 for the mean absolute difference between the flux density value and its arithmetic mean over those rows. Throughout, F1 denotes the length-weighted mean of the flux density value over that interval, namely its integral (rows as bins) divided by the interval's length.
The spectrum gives 0.004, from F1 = 8.0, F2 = 0.03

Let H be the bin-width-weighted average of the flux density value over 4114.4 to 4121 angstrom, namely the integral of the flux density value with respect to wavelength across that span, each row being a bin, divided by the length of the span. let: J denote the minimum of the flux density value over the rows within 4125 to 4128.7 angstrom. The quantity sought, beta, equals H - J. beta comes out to 0.5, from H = 9.34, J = 8.818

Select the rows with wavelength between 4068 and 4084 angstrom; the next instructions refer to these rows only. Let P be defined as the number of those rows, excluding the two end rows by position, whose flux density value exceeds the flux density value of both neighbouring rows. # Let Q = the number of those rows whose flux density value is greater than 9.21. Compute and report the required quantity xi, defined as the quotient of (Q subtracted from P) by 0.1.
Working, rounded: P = 4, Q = 17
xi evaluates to -130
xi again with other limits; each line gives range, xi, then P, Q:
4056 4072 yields -80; 2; 10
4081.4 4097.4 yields -130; 4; 17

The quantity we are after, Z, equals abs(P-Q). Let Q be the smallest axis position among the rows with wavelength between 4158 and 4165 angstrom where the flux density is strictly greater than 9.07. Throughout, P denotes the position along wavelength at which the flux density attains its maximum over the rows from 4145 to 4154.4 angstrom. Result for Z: 19.1 angstrom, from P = 4145.33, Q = 4164.46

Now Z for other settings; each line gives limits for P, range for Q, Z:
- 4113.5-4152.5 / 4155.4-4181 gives 48.6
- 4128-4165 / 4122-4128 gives 42.0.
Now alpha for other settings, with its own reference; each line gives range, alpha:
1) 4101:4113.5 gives 13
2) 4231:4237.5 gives 6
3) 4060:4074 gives 16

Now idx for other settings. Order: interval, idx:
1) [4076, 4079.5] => 0.012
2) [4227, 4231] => 0.026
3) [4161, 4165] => 0.076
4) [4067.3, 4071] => 0.009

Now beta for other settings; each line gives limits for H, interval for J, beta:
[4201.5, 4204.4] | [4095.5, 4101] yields -1.5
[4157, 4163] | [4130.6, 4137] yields -0.5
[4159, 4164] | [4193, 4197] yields 0.5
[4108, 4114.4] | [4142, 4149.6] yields 0.8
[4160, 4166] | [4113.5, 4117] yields -0.7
